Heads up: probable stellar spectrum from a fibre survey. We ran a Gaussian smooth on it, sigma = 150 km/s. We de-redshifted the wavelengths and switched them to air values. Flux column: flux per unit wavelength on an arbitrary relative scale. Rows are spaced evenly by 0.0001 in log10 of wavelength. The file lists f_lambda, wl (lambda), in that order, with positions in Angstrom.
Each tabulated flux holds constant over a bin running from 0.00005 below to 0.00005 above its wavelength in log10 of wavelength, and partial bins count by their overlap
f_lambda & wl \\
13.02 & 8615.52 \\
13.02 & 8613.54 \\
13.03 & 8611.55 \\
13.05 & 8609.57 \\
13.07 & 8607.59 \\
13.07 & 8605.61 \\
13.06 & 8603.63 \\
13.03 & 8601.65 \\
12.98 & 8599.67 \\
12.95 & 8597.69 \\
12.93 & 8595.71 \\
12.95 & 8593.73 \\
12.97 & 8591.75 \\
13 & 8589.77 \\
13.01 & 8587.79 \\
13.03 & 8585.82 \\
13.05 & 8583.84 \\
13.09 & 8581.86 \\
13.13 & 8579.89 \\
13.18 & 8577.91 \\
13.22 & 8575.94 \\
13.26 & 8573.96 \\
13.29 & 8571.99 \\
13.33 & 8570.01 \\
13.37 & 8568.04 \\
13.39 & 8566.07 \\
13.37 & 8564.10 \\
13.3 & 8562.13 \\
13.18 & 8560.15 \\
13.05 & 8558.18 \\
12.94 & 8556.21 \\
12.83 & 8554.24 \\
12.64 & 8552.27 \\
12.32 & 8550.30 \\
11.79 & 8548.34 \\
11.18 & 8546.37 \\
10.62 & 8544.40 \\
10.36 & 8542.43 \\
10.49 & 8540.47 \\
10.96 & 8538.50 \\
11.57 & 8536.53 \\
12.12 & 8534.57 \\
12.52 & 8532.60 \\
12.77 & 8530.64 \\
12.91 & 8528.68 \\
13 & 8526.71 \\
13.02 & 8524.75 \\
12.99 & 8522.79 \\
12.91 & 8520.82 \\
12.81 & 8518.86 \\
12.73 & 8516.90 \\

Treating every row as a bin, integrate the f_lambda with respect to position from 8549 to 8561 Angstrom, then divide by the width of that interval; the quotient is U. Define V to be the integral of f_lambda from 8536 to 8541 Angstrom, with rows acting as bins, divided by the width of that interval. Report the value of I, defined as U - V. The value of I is 1.8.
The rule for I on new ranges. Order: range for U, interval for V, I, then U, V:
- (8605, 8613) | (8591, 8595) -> 0.1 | 13.1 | 12.9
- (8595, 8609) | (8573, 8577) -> -0.2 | 13.0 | 13.2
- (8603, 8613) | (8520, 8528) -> 0.1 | 13.1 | 13.0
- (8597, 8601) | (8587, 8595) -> 0.0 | 13.0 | 13.0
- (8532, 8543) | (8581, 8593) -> -1.7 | 11.3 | 13.0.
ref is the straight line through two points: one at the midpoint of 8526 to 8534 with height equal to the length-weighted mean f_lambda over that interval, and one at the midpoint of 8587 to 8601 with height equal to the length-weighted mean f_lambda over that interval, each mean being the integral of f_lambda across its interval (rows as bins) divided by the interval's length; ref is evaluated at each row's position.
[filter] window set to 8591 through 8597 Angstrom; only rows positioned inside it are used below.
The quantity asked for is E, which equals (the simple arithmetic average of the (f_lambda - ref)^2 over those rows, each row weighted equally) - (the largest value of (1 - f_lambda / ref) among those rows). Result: 0.00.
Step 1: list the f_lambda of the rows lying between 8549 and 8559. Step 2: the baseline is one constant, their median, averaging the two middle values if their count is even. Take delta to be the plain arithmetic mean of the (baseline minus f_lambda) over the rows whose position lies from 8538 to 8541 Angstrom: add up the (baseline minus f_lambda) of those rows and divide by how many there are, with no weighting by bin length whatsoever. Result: 2.1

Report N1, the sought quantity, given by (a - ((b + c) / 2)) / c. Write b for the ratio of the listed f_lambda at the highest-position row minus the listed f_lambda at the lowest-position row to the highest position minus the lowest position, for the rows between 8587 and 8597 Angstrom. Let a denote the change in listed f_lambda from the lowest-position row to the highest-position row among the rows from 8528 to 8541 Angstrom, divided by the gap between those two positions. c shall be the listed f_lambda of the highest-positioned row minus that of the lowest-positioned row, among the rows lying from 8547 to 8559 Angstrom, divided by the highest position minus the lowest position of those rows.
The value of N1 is -2.1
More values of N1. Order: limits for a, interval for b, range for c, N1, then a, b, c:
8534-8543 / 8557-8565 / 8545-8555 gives -1.7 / -0.22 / 0.054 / 0.21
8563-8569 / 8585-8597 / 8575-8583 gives -0.7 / 0.00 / -0.010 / -0.02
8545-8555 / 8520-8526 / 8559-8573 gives 20.6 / 0.21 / 0.028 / 0.01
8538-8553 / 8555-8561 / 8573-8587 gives -5.2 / 0.12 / 0.061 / -0.02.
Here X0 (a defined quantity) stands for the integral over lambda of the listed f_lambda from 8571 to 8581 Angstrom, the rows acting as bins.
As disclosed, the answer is 132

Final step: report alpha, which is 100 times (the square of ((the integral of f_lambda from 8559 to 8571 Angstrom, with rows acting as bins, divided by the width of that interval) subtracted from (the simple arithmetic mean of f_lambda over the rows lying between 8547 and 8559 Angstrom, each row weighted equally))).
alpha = 52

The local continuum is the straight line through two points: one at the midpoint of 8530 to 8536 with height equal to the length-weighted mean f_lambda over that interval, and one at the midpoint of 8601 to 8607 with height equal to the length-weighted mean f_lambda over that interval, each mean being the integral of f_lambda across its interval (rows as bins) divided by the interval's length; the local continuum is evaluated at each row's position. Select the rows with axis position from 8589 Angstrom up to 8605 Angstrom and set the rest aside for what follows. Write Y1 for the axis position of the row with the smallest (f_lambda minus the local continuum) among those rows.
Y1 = 8595.71 Angstrom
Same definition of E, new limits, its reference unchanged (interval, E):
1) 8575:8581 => 0.09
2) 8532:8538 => 0.55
